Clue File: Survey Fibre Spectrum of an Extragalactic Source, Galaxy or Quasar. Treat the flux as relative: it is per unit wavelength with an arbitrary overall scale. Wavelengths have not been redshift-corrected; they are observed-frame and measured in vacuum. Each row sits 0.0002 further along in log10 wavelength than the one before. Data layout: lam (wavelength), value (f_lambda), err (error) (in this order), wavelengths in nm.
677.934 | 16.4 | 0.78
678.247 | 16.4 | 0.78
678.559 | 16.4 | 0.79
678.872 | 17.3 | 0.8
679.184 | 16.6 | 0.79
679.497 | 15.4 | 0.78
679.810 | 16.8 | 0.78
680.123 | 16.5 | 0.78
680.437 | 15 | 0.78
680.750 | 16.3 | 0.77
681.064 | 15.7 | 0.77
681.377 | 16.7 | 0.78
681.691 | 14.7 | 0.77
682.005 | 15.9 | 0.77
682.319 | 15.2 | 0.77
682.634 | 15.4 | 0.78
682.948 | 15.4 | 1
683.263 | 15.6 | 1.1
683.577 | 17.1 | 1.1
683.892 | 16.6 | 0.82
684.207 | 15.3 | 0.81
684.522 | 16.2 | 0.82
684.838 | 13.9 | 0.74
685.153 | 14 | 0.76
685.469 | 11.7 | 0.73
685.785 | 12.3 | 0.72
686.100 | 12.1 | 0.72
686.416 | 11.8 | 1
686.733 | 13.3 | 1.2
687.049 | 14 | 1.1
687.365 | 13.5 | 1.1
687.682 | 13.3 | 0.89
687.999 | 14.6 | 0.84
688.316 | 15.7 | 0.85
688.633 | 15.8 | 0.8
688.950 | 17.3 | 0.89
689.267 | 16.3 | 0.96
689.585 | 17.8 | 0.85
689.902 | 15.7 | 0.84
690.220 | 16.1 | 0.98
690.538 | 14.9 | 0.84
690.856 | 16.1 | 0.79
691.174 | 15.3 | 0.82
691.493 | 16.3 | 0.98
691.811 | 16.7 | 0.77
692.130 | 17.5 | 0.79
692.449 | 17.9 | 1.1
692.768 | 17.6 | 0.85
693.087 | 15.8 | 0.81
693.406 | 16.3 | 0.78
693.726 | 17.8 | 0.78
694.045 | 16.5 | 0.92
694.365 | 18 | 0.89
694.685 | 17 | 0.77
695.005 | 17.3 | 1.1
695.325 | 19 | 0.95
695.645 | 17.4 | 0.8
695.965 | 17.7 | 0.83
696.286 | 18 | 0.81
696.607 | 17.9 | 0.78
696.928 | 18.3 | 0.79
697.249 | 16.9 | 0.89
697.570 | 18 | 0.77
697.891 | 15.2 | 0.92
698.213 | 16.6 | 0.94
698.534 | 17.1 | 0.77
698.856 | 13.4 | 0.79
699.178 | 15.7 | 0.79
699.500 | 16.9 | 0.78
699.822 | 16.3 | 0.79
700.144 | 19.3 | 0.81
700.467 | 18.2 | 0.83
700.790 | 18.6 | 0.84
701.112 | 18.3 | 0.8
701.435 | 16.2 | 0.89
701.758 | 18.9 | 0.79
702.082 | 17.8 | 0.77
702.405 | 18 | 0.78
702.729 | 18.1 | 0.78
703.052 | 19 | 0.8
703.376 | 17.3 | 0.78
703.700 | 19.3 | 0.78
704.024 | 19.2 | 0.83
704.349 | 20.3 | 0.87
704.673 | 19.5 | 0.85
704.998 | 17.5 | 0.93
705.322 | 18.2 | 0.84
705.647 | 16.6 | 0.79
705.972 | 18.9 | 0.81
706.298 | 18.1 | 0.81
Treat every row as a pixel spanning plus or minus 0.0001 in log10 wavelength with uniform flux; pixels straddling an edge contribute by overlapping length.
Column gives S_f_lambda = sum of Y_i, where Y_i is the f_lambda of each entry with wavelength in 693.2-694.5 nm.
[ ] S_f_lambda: 69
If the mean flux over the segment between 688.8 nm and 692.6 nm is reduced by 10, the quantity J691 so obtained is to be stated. 6.49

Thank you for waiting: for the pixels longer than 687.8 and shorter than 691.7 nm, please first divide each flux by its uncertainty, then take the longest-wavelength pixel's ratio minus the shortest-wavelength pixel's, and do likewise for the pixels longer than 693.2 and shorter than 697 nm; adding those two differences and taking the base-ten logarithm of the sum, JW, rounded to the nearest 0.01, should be 0.18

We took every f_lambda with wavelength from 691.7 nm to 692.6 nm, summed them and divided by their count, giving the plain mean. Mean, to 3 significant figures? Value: 17.4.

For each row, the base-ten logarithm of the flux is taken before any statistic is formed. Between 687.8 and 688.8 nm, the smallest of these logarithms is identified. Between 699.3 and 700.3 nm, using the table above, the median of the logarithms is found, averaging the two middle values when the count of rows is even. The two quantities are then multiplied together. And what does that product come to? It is 1.43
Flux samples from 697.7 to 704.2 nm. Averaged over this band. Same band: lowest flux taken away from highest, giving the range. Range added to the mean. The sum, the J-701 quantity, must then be 23.4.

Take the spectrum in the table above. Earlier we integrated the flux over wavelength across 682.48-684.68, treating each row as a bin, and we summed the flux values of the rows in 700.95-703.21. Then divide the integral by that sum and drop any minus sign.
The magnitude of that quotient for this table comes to 0.278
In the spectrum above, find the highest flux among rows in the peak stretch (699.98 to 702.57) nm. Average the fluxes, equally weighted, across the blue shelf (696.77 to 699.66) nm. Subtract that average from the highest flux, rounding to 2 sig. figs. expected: 2.8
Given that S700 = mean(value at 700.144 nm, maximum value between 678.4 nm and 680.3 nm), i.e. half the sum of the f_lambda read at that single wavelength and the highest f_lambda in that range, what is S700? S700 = 18.3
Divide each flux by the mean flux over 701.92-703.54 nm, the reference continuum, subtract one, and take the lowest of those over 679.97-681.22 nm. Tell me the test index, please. -0.169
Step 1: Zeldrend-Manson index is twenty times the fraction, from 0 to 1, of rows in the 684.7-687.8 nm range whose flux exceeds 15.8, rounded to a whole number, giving 0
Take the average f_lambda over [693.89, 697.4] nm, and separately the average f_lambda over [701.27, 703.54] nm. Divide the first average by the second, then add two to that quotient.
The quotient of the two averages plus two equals 2.99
